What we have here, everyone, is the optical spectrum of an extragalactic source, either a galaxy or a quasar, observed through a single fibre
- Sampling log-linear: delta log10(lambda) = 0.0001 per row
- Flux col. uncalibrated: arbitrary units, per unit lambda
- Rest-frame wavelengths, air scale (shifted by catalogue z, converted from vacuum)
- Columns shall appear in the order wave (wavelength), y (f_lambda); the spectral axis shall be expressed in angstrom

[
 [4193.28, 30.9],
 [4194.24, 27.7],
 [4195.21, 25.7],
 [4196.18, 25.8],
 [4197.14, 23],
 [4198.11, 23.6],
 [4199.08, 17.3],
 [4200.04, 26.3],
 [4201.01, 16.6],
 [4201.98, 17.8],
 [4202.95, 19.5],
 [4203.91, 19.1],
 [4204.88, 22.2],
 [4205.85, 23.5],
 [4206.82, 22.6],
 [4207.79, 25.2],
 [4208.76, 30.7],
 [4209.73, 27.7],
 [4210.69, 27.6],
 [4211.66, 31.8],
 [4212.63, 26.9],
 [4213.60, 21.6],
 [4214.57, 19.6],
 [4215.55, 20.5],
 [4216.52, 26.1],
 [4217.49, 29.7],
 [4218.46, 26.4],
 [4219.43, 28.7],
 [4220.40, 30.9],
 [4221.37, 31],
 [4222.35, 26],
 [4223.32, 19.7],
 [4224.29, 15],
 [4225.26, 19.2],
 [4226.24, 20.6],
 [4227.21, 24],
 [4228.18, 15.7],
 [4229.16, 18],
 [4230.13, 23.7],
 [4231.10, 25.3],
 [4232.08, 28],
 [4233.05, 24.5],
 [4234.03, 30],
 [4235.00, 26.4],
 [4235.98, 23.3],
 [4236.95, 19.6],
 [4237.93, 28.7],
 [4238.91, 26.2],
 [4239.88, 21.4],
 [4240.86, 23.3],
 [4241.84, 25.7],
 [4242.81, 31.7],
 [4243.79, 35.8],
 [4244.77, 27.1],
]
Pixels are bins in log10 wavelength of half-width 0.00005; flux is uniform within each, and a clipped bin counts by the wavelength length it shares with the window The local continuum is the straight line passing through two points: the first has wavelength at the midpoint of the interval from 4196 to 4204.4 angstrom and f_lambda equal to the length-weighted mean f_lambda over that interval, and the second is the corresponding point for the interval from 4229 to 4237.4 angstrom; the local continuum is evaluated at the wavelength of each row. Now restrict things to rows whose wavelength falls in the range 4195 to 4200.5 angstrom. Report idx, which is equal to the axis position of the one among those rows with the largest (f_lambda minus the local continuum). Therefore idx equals 4200.04 angstrom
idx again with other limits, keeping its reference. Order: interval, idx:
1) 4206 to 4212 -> 4211.66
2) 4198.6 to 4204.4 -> 4200.04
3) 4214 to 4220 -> 4217.49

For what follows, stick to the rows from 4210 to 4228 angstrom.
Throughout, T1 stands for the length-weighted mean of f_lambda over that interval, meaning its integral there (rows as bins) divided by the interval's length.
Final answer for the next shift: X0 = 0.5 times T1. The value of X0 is 12.3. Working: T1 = 24.6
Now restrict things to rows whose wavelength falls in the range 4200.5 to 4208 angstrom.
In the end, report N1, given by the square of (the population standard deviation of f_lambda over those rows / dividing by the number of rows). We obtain 7.9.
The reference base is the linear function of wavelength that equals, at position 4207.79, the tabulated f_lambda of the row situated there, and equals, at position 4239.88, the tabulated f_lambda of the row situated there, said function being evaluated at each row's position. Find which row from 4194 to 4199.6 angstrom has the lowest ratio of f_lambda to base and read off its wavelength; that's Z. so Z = 4199.08 angstrom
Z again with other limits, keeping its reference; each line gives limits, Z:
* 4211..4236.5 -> 4224.29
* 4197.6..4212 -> 4201.01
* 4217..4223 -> 4218.46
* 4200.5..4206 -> 4201.01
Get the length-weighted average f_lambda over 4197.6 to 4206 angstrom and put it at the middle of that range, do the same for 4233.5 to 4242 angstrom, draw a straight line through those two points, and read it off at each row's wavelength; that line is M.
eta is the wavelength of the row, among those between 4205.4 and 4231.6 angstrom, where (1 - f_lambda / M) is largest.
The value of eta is 4224.29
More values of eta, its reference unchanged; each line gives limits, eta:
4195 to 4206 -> 4201.01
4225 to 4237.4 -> 4228.18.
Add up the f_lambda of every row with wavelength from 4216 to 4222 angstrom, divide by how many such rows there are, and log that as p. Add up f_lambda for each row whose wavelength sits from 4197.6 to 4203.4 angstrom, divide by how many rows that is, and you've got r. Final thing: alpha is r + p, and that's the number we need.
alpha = 49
